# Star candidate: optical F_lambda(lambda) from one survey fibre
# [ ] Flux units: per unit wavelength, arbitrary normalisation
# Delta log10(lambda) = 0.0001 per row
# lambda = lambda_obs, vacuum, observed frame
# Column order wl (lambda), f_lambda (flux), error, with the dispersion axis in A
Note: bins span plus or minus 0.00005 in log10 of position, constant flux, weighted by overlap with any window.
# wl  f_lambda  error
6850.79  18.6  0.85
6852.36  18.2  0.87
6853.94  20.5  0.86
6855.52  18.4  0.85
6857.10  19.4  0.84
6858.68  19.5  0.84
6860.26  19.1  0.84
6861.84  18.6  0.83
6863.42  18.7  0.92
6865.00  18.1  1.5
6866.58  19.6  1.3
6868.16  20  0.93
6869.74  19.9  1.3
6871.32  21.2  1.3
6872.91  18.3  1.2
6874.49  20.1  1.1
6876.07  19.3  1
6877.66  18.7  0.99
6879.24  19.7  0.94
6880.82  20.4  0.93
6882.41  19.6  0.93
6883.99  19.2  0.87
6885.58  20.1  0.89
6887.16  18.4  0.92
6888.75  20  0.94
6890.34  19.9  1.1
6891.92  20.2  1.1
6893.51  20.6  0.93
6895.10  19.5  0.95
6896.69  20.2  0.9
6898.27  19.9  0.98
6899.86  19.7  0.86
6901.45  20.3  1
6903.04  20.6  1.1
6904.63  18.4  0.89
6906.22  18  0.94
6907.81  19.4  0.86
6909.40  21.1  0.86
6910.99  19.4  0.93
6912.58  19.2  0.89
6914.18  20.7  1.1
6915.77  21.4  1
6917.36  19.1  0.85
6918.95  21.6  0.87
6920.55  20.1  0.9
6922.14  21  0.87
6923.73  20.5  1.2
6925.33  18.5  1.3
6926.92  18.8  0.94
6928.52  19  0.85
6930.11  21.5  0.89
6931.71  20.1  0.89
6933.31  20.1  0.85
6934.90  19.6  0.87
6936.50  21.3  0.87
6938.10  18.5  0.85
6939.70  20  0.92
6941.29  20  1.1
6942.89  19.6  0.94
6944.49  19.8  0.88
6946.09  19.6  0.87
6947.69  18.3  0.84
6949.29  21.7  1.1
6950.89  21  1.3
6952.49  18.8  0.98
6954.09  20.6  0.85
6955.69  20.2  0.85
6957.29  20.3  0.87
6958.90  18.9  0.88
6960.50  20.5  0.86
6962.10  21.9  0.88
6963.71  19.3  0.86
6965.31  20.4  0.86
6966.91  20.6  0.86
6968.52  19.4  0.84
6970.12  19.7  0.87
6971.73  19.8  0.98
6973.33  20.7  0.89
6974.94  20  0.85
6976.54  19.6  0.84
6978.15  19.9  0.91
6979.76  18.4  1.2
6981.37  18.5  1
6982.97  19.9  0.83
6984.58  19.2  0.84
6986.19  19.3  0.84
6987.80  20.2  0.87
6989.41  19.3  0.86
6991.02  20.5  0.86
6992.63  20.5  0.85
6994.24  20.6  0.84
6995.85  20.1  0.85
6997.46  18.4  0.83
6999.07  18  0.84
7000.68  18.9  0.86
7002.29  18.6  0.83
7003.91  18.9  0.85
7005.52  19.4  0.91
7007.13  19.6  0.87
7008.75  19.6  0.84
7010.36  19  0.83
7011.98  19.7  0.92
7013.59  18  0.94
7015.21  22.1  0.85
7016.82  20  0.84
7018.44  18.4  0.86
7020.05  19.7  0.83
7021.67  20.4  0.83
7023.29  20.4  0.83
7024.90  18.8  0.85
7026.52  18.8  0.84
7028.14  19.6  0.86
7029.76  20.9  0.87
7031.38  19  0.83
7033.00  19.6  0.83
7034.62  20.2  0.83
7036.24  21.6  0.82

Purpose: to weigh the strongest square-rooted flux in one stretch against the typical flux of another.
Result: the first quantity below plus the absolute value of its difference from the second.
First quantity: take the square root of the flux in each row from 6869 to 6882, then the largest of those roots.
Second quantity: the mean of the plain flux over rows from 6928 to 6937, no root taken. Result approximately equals 20.3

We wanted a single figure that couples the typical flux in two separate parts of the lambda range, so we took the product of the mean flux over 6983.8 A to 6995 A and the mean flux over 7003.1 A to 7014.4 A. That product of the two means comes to 382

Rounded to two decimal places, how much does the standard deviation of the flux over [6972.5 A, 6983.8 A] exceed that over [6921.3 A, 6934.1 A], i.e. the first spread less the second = -0.24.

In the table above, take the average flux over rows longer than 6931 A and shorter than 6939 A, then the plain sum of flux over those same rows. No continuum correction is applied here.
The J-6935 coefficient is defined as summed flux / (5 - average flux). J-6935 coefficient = -6.68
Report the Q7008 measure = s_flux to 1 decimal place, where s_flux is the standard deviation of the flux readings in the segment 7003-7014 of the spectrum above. 0.6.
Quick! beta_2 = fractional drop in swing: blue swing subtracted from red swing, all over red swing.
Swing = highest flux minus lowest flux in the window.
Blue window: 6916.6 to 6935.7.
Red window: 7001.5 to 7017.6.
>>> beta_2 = 0.24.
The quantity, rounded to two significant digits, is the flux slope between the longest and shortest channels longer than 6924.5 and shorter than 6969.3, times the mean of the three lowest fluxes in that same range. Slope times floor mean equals 0.38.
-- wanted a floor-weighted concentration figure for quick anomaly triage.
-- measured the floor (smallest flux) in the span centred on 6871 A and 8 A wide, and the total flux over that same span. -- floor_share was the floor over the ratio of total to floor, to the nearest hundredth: 3.37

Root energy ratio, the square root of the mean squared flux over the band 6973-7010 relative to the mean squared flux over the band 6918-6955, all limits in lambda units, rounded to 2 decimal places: 0.97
